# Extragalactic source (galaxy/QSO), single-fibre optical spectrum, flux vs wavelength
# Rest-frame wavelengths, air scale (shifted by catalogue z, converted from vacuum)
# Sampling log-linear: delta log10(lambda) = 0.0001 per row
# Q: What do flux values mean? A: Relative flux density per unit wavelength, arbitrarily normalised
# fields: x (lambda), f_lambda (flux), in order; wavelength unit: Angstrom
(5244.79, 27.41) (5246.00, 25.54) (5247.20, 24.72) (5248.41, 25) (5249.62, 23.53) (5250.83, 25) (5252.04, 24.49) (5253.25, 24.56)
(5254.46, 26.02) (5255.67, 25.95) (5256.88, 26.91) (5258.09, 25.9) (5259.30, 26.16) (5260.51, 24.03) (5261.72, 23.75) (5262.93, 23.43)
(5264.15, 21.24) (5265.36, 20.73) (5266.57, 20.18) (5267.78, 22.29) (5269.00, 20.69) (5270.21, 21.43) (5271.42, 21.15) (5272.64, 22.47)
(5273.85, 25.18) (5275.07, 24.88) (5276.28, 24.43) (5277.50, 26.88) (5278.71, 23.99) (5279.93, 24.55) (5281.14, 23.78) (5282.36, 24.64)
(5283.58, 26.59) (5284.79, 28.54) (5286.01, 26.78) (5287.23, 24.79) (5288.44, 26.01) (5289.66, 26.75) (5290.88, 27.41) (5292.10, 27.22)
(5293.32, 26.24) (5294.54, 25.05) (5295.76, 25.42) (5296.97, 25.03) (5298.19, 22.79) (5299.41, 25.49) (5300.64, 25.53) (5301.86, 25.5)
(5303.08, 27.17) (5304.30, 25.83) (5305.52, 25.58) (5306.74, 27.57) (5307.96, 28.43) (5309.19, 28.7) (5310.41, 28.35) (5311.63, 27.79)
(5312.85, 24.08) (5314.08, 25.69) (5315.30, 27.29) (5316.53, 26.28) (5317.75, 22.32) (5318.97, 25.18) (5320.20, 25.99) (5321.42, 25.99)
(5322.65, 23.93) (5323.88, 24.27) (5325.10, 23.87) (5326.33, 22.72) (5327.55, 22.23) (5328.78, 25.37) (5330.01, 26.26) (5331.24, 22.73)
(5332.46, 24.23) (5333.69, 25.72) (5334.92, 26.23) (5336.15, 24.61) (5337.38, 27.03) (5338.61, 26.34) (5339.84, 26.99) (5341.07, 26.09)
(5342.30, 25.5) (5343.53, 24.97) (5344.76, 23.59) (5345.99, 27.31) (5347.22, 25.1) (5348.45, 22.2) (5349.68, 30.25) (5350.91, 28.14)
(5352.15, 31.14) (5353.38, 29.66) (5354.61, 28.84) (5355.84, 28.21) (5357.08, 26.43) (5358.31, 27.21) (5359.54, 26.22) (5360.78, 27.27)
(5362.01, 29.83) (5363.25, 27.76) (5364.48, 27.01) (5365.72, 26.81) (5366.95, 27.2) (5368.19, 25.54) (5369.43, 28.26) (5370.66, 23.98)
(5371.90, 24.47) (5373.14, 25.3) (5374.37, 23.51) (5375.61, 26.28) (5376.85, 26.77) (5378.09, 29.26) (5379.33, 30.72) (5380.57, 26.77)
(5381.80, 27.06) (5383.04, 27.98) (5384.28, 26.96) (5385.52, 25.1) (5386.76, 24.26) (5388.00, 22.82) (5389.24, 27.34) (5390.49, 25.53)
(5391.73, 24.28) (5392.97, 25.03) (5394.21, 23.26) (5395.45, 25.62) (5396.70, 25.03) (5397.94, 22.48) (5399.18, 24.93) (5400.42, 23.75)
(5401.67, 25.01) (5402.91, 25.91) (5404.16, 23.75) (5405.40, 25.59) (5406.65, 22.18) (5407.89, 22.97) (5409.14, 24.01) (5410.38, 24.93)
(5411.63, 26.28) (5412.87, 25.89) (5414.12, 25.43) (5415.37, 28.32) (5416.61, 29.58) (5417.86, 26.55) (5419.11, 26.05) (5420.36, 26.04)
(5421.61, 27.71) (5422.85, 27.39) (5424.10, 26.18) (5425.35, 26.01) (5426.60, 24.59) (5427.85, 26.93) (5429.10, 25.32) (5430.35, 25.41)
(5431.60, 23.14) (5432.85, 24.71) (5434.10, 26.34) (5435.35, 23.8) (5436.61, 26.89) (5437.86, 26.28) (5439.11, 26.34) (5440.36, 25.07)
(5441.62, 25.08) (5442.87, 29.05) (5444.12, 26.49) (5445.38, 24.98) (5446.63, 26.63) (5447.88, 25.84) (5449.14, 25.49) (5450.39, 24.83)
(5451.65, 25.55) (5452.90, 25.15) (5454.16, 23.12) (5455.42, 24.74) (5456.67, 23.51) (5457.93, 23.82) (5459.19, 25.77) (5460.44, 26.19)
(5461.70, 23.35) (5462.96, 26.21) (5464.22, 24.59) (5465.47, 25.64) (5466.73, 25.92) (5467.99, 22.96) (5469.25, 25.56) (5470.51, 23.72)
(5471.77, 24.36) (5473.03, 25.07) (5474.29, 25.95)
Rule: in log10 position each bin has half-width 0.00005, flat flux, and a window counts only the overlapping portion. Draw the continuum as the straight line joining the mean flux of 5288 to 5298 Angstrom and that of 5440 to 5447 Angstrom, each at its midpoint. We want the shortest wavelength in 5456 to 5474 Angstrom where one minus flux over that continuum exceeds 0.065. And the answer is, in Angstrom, 5456.67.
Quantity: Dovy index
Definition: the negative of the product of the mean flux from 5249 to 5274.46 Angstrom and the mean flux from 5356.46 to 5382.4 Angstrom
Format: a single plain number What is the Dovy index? -633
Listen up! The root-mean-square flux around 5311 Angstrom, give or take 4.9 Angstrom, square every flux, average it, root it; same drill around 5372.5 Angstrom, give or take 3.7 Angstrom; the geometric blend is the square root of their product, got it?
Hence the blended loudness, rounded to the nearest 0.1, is 26.3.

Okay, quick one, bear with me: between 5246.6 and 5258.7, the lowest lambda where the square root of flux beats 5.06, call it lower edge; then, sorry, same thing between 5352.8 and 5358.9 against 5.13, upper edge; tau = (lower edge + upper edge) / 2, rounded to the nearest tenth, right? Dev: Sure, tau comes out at 5303.9 Angstrom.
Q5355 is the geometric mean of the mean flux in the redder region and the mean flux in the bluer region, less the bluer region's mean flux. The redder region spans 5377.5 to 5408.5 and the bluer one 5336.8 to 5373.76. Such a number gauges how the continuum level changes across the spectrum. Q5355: -0.75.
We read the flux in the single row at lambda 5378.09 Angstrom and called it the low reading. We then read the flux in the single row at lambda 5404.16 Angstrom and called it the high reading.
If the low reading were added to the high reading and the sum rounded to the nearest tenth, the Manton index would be 53.0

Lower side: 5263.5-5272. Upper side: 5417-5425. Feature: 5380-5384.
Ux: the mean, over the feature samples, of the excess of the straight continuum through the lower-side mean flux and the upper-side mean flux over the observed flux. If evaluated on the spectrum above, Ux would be -2.0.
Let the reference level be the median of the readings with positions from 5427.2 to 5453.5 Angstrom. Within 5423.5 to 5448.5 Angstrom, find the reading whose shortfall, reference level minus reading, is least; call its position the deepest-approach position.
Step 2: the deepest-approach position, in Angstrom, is 5442.87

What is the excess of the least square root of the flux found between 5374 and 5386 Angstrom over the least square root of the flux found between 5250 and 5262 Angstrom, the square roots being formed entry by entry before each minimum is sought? -0.02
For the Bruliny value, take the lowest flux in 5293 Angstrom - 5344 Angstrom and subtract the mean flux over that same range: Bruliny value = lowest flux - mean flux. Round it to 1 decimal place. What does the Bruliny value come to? -3.3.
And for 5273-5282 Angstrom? -1.0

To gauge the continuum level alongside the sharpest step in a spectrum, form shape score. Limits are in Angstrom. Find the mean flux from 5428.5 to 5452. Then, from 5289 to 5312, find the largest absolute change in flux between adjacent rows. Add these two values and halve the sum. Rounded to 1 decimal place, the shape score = 14.2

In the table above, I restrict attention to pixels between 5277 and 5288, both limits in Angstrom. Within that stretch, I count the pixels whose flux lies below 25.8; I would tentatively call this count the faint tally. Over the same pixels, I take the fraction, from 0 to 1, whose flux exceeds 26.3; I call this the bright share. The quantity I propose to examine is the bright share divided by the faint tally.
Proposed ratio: 0.089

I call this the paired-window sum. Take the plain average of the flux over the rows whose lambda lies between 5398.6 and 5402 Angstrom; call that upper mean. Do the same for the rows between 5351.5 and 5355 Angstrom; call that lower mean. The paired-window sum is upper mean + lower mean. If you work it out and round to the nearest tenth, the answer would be 54.4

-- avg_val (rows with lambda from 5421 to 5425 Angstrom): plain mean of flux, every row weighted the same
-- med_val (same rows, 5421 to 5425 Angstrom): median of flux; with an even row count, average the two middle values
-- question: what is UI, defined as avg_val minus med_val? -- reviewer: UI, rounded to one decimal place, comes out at -0.3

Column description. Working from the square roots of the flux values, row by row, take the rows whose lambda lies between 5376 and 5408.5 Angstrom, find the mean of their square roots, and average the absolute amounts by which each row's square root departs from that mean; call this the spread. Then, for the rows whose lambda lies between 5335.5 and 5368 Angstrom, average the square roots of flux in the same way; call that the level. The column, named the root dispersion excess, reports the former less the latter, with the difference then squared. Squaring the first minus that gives 25.3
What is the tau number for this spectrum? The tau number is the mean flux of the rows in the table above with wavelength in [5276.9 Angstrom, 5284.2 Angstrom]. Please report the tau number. 25.1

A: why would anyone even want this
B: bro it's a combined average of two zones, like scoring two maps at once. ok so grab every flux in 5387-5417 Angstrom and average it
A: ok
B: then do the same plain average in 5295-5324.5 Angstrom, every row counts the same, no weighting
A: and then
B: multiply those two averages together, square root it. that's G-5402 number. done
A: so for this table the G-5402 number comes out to 25.4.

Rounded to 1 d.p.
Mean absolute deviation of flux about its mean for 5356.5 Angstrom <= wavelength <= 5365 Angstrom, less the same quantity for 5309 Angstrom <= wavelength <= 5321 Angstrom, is -0.7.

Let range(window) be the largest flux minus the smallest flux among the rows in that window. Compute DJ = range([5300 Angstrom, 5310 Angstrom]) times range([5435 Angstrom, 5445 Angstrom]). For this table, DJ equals 16.8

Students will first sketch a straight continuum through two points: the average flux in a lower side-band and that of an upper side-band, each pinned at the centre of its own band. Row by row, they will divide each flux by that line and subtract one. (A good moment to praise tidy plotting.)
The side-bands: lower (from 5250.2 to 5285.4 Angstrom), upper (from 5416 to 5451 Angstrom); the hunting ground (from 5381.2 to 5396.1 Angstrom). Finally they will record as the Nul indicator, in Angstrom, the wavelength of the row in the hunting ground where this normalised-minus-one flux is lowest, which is 5388.00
